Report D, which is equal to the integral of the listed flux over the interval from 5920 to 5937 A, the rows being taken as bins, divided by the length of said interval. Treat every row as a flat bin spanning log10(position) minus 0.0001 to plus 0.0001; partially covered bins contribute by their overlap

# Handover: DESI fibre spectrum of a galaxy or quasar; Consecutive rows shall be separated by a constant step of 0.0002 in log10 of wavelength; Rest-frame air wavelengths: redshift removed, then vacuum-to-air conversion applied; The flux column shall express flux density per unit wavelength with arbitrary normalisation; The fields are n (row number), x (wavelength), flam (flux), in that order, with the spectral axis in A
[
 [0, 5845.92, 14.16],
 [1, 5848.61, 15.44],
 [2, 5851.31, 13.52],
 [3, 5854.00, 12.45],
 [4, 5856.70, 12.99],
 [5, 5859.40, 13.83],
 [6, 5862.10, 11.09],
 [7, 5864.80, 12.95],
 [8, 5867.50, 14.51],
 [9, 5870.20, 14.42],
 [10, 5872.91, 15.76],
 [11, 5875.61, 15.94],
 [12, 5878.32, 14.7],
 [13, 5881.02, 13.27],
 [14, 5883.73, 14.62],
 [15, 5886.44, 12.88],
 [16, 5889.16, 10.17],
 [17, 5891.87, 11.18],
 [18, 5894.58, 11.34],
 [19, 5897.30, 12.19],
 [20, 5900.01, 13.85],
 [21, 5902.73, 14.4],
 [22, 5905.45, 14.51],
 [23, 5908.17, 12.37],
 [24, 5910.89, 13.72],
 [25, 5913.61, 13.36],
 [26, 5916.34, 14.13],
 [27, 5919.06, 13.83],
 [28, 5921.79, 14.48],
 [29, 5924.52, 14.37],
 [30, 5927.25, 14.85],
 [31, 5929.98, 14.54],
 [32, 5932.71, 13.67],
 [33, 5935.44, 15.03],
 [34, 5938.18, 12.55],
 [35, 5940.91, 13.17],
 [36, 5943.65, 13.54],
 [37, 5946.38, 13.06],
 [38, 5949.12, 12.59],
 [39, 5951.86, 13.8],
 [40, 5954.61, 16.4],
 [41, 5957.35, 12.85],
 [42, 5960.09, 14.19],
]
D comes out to 14.4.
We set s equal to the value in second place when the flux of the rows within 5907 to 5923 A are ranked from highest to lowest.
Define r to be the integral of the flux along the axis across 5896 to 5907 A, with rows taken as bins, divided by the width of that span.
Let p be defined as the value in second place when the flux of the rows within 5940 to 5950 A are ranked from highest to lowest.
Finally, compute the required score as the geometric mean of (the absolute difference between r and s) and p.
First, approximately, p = 13.17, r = 13.7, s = 14.13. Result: 2.3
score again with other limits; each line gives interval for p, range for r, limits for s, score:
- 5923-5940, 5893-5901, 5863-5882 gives 7.1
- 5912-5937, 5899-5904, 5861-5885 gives 4.9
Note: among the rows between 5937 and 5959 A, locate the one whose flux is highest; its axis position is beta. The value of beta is 5954.61 A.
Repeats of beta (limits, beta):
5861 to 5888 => 5875.61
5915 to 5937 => 5935.44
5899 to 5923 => 5905.45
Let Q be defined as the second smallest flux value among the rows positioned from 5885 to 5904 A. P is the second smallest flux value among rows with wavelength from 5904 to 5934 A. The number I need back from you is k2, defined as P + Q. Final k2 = 24.5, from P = 13.36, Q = 11.18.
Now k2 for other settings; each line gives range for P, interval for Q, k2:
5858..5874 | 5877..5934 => 24.1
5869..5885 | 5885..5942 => 25.6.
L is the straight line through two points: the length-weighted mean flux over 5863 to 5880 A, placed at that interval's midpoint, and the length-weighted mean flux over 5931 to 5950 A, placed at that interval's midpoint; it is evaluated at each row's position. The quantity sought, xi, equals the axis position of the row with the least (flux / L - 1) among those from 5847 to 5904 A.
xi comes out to 5889.16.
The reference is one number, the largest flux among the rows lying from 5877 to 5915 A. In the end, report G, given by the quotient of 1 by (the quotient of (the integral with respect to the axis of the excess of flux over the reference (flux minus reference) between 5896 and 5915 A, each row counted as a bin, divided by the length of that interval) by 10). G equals -8.3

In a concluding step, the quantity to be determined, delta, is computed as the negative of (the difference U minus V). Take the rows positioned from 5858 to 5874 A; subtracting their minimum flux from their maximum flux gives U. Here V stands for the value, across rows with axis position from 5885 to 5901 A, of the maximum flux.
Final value 9.2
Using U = 4.7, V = 13.85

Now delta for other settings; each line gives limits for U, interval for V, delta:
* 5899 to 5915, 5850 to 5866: 11.7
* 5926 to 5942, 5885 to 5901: 11.4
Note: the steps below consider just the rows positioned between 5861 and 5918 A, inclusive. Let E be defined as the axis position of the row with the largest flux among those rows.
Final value 5875.61 A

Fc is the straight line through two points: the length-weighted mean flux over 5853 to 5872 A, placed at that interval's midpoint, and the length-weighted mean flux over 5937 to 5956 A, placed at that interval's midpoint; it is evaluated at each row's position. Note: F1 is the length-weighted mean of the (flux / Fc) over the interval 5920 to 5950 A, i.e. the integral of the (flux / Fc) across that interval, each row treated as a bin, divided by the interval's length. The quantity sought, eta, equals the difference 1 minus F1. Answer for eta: -0.020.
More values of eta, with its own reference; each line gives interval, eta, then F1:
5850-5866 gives 0.032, 0.97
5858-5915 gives -0.003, 1.00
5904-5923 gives -0.023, 1.02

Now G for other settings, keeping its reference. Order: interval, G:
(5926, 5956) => -12.9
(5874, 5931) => -8.8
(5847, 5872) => -8.4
